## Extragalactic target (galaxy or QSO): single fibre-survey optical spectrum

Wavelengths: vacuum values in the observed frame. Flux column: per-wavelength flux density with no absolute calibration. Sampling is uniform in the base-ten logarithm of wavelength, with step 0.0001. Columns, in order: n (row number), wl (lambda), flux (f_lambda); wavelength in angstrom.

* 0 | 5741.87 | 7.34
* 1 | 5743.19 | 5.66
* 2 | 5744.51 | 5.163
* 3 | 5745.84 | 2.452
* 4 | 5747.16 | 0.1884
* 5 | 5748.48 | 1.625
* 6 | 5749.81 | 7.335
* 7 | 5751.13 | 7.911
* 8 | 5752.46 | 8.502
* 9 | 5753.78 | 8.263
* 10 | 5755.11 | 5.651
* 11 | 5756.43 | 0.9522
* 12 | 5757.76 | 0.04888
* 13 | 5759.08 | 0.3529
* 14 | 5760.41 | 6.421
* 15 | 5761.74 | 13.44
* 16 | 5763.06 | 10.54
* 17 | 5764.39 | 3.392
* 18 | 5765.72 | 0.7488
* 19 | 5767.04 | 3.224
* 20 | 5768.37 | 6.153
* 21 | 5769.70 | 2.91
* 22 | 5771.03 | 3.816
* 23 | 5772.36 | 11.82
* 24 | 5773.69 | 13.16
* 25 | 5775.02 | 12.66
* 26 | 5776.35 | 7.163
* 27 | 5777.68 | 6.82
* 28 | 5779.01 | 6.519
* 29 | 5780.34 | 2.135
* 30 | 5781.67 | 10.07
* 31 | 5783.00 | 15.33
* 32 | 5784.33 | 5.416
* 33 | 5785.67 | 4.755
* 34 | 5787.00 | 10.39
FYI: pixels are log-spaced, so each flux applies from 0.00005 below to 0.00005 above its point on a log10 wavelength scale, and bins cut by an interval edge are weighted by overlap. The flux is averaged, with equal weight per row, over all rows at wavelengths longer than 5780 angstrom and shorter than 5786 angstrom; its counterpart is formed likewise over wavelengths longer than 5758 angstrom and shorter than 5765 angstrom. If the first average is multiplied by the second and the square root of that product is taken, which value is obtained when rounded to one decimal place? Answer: 7.2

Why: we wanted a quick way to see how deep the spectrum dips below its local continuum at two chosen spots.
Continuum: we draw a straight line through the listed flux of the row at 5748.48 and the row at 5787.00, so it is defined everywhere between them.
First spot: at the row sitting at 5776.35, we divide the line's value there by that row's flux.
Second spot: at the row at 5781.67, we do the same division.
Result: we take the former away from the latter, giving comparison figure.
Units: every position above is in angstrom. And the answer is -0.2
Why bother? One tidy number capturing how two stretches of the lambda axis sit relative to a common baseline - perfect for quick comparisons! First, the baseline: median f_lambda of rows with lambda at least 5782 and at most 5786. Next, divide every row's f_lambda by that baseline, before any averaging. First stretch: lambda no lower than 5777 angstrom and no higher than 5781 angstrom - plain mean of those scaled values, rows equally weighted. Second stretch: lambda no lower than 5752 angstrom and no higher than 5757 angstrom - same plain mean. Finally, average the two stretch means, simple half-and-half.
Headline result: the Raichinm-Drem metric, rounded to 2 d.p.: 1.02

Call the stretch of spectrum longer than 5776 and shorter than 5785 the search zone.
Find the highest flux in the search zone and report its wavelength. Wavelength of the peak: 5783.00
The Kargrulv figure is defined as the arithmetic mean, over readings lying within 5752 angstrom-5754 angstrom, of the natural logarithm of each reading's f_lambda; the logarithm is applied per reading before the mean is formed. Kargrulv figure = 2.1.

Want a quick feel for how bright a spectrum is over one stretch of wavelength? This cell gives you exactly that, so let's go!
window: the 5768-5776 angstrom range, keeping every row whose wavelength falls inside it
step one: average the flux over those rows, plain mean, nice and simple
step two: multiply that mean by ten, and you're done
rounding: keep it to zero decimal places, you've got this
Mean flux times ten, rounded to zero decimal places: 84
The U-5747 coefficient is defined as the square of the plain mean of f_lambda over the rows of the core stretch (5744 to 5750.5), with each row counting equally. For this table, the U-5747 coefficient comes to 11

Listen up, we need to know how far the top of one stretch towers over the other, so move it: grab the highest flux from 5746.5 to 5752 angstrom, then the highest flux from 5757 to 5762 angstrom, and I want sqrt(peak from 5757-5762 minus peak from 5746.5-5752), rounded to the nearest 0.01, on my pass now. 2.35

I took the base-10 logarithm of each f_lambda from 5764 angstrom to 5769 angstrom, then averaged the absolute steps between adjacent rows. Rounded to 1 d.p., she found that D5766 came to 0.5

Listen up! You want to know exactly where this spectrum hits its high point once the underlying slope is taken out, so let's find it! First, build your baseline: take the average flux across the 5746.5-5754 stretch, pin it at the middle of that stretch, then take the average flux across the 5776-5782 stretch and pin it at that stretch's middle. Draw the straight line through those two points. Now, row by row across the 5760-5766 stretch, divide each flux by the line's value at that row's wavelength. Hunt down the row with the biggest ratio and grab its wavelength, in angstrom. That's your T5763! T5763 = 5761.74 angstrom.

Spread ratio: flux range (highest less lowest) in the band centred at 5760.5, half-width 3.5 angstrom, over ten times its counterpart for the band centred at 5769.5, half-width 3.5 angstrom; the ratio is 0.15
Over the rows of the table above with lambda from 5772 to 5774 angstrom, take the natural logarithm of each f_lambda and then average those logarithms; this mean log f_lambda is 2.5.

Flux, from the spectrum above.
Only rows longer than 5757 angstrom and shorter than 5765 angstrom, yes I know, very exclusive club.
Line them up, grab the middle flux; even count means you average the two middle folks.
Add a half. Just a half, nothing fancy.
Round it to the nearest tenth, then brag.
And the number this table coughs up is 5.4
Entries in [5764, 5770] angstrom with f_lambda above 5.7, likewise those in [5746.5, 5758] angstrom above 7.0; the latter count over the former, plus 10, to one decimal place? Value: 14.0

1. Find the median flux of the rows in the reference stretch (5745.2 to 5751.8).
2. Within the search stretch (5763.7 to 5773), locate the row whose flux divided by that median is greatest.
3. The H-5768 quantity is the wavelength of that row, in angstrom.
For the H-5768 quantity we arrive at 5772.36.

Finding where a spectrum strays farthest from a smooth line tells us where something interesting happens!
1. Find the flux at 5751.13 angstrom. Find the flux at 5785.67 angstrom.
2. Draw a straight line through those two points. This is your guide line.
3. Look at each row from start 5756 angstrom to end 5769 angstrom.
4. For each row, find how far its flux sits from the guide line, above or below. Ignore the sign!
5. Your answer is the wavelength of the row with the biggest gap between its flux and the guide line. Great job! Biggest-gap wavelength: 5757.76 angstrom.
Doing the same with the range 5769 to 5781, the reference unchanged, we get 5773.69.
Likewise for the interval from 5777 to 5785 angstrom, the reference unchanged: 5783.00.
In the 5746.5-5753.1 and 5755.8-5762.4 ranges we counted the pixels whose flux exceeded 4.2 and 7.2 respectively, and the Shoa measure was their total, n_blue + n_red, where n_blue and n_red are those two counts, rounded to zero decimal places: 4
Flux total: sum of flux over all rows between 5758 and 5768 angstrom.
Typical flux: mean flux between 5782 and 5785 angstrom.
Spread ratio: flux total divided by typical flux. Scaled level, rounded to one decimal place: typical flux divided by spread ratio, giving 2.8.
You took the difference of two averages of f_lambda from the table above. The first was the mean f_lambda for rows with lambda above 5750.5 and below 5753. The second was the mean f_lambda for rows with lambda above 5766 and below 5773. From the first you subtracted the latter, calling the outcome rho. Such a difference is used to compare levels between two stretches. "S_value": 3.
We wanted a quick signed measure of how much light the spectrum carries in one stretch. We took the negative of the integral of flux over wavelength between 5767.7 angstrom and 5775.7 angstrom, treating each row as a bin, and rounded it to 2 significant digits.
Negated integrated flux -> -67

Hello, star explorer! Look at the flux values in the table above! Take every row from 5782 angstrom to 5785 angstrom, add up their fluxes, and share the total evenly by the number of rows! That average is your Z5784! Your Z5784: 10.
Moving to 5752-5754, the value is 8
